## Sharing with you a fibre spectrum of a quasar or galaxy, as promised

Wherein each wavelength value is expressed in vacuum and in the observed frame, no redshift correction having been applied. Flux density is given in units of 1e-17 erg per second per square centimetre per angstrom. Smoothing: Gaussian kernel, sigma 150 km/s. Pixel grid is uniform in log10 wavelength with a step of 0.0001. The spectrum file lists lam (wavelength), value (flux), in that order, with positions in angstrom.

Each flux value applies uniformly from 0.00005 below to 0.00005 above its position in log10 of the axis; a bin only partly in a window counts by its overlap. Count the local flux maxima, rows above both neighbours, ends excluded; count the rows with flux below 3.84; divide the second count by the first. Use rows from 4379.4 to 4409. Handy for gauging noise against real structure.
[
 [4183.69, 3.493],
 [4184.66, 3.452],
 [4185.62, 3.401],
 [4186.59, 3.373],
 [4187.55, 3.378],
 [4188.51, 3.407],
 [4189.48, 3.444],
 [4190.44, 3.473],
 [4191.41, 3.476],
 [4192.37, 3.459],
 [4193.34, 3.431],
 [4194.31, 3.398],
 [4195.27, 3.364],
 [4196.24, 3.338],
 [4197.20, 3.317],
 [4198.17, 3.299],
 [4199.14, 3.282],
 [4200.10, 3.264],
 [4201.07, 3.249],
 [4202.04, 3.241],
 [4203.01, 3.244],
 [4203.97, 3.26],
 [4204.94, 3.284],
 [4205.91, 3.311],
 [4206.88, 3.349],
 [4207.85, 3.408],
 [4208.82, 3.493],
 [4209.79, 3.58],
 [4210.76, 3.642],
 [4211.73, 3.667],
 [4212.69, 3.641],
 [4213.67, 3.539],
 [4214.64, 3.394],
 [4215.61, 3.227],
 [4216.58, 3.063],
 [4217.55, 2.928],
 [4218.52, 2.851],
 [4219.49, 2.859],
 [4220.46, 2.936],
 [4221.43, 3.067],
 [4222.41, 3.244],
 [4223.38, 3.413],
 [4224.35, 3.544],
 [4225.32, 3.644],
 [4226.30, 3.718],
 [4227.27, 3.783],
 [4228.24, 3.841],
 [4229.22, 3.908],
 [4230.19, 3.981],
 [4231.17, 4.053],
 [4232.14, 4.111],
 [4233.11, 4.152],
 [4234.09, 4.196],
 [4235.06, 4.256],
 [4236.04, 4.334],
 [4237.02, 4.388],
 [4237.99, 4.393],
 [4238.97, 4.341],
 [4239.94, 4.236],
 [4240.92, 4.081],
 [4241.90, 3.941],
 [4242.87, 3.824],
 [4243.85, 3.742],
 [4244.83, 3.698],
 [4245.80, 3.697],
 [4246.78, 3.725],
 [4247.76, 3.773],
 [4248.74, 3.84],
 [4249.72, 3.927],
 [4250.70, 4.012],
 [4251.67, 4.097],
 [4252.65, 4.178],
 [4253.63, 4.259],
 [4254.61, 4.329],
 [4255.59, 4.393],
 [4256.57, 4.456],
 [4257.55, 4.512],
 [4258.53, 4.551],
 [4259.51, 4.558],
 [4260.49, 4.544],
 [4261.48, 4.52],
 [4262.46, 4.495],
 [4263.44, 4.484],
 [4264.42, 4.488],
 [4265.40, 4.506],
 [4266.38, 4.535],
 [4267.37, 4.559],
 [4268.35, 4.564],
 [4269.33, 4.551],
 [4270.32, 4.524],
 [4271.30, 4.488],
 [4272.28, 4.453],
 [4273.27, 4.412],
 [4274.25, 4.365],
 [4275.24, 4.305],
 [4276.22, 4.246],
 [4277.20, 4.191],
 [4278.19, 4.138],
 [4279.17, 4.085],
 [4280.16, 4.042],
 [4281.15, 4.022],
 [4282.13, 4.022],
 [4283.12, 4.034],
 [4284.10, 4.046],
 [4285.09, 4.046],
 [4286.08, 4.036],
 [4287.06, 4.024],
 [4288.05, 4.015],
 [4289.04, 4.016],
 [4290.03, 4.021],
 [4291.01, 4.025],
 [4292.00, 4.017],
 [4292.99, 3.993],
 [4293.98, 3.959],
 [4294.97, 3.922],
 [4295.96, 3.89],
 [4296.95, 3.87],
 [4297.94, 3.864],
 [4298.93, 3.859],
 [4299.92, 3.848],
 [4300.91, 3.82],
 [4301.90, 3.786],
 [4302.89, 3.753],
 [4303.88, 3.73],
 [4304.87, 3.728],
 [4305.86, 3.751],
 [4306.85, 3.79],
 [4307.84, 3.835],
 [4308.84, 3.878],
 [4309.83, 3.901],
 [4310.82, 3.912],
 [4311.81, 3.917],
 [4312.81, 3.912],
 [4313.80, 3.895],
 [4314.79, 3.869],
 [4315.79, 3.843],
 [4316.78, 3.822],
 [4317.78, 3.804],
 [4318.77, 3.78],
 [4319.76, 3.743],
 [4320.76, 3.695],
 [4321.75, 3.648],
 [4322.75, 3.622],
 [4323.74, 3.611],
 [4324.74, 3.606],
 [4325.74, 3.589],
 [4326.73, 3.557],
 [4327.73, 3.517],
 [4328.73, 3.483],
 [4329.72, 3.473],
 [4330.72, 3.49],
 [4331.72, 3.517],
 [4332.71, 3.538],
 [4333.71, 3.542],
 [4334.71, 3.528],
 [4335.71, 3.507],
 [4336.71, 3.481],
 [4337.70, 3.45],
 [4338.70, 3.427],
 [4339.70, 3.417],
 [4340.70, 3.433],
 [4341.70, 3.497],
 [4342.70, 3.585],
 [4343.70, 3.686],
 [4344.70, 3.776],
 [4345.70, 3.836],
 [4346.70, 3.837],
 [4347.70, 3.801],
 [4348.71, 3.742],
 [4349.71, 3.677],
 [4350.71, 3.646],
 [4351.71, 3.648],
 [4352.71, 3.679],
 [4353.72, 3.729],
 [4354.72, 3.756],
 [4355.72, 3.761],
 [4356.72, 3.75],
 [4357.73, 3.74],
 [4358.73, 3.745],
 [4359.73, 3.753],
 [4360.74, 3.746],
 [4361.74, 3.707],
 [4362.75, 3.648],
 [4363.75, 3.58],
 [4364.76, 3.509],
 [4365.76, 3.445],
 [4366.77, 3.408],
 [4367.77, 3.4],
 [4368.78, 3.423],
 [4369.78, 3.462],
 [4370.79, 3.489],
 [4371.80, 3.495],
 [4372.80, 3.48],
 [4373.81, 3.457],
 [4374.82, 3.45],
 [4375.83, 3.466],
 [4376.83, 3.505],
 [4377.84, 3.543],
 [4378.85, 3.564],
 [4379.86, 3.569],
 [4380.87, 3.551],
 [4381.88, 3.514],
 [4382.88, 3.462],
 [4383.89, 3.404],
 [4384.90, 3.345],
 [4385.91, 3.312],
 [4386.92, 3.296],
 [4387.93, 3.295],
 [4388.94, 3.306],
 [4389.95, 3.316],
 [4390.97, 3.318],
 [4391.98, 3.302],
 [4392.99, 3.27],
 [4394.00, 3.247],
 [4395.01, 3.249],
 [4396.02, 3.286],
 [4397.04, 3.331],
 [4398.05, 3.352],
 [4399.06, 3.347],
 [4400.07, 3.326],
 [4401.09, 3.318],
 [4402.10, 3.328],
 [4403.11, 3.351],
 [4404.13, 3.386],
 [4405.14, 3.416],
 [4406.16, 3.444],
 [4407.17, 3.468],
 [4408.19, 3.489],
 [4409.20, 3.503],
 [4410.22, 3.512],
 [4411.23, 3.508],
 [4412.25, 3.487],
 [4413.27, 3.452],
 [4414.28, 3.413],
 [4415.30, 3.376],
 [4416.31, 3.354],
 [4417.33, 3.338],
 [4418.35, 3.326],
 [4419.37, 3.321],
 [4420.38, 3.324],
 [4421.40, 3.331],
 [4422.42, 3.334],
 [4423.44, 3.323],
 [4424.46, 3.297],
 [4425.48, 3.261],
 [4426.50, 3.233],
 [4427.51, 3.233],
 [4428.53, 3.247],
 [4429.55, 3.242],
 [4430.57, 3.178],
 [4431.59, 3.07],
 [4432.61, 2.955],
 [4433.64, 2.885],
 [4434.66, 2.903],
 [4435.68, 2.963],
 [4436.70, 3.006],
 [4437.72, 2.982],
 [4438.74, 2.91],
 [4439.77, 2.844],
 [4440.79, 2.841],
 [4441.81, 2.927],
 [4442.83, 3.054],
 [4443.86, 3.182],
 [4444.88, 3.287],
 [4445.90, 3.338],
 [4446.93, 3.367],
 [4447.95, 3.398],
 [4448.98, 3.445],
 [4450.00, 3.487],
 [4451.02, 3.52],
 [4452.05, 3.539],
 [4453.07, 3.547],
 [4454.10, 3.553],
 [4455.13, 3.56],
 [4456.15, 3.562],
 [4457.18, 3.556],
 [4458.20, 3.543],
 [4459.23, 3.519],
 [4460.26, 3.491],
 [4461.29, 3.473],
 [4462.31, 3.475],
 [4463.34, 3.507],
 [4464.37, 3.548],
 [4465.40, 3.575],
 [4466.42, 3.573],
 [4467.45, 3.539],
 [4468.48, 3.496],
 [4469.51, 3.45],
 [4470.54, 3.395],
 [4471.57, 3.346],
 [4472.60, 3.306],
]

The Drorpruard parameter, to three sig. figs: 14.5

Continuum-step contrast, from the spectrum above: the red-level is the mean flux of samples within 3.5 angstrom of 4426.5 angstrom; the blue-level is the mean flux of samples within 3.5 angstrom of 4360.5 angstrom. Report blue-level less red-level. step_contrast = 0.44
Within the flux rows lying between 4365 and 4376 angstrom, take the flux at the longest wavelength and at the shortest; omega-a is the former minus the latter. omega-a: 0.02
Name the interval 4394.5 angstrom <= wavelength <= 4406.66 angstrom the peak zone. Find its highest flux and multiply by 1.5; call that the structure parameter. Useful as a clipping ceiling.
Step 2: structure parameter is 5.17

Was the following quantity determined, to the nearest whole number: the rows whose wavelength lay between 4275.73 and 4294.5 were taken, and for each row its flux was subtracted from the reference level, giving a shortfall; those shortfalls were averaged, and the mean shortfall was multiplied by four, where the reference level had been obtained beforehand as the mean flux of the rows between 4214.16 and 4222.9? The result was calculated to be -4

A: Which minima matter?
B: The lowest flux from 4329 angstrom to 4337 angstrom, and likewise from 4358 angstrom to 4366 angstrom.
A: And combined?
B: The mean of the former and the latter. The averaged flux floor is 3.46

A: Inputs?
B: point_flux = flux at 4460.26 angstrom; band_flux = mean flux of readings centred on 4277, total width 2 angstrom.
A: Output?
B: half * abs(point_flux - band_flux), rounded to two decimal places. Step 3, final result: 0.36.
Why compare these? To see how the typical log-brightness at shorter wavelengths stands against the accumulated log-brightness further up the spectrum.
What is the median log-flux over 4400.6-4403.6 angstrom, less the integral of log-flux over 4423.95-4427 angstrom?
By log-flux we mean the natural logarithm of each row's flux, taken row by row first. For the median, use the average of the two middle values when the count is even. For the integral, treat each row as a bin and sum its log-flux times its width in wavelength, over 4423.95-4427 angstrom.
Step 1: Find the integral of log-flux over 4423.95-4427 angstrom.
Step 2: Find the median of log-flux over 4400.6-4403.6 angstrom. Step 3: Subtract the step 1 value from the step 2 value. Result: -2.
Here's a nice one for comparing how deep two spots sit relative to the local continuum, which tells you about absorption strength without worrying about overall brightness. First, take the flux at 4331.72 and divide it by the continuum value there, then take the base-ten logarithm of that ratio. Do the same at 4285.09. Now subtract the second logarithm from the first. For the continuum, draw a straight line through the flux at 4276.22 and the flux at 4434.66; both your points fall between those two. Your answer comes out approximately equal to -0.018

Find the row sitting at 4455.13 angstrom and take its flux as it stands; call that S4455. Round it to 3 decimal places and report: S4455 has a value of 3.560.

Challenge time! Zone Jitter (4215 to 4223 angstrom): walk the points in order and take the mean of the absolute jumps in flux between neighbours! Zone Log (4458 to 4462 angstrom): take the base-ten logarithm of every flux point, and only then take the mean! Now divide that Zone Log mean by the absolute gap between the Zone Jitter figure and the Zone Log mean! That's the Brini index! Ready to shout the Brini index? 1.25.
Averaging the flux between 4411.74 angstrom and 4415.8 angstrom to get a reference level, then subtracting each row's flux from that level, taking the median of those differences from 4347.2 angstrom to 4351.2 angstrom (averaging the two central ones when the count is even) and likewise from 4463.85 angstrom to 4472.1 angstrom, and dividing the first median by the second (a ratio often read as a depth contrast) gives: 3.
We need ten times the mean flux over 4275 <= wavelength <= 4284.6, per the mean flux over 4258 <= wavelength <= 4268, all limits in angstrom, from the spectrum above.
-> 9.1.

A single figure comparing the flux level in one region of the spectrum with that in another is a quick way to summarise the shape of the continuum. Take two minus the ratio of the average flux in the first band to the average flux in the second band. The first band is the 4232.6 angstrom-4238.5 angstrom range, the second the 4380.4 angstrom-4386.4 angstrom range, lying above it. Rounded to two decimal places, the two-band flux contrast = 0.75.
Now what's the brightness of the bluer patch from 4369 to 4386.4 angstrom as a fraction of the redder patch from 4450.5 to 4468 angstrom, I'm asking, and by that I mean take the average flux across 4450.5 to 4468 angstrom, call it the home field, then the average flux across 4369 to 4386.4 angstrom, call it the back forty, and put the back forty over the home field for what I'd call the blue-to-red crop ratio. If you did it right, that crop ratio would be 0.98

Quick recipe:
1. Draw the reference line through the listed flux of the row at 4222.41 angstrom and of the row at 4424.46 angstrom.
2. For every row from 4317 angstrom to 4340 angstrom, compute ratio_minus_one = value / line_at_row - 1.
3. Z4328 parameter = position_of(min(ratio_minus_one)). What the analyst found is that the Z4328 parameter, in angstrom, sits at 4339.70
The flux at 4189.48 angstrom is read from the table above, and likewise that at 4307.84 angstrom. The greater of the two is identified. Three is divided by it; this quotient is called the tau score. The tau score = 0.78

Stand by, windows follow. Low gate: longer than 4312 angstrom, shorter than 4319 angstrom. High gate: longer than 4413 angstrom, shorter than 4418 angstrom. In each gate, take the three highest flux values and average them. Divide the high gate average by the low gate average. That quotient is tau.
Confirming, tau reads 0.88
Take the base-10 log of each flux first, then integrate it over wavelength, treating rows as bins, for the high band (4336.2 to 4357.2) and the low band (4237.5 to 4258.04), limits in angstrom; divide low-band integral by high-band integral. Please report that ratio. 1.06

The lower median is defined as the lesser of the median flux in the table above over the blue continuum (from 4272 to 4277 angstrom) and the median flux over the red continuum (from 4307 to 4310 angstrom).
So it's 3.9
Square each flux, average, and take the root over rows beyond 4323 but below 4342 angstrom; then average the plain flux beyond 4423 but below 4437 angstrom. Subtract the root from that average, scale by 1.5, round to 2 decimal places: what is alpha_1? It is -0.57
